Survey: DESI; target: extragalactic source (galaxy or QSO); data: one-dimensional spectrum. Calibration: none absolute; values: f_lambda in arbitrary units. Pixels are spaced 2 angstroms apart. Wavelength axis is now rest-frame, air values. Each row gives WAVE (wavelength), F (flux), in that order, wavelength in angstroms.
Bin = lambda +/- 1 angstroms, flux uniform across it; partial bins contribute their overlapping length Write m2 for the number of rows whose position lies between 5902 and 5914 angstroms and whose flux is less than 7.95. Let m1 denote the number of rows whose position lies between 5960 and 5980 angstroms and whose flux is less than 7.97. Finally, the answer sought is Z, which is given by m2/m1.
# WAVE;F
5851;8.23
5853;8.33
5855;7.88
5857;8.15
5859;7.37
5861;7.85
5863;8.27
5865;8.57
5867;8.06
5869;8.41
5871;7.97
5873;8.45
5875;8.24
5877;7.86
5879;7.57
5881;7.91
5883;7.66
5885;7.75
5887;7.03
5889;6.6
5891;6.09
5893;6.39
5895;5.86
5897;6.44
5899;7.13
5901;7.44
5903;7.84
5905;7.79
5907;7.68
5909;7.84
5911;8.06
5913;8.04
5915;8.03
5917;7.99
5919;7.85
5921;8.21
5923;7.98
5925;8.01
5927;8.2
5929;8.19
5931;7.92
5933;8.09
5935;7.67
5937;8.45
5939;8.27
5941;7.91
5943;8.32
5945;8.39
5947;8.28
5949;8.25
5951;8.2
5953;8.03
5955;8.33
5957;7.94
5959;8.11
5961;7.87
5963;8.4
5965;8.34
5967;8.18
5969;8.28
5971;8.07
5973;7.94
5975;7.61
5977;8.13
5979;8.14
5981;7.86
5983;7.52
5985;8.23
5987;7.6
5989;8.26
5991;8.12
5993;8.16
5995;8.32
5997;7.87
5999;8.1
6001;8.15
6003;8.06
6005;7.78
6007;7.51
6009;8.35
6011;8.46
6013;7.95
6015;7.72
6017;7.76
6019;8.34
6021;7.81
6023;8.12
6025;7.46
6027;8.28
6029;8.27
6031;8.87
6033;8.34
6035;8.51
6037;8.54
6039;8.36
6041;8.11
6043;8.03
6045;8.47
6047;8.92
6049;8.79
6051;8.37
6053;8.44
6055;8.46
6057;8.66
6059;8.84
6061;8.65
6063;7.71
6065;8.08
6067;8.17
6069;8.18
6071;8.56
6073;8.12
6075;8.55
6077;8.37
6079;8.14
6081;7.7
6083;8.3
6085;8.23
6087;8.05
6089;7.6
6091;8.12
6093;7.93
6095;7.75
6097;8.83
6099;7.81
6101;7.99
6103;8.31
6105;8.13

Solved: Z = 1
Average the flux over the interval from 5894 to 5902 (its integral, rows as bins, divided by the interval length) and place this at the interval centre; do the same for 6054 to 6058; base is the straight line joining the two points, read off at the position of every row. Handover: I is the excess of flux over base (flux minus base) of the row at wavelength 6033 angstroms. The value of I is 0.05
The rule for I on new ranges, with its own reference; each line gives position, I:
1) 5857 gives 1.91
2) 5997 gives 0.00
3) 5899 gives 0.40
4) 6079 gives -0.69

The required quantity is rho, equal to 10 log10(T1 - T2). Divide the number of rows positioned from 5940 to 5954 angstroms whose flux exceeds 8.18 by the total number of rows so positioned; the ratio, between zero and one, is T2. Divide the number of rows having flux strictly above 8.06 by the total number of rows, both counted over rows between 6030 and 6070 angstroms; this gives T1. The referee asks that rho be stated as -7.3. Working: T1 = 0.90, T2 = 0.71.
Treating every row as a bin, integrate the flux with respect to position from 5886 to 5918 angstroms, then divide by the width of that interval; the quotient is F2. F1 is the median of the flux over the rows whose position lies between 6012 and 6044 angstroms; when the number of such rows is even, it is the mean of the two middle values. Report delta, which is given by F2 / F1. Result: 0.887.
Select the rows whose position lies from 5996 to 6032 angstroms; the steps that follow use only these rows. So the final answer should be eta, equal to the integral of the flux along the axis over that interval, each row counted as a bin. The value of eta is 290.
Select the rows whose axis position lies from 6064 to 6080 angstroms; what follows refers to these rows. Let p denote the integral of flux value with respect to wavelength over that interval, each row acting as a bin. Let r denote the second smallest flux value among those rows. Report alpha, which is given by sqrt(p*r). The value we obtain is 32.8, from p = 132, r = 8.12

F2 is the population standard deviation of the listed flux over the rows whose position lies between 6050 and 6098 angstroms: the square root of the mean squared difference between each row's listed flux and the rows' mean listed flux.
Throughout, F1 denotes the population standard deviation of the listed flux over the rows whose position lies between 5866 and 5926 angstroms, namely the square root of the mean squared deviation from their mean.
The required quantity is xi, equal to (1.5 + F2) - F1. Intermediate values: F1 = 0.67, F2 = 0.34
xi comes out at 1.17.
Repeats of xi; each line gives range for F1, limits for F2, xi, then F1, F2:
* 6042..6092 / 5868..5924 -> 1.85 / 0.34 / 0.69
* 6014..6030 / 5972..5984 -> 1.43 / 0.30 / 0.24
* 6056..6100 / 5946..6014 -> 1.39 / 0.36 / 0.25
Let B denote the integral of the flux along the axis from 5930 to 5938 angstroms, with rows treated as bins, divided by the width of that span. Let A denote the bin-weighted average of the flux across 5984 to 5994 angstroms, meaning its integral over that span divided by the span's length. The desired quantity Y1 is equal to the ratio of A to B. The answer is 1.01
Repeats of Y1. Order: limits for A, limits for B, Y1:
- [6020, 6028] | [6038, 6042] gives 0.96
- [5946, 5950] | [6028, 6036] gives 0.97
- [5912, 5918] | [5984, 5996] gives 0.99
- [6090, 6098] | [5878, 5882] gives 1.05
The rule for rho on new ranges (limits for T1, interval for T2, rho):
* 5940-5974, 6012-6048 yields -8.2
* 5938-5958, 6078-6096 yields -3.2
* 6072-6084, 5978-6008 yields -2.0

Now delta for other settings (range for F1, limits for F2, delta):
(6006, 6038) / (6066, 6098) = 0.986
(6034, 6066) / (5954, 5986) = 0.952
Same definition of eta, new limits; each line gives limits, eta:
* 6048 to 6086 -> 317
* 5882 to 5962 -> 620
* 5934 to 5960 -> 212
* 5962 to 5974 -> 98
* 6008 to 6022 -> 113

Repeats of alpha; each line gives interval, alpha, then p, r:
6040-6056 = 33.1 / 135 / 8.11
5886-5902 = 25.4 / 106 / 6.09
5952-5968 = 32.2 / 130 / 7.94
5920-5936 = 31.9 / 129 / 7.92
